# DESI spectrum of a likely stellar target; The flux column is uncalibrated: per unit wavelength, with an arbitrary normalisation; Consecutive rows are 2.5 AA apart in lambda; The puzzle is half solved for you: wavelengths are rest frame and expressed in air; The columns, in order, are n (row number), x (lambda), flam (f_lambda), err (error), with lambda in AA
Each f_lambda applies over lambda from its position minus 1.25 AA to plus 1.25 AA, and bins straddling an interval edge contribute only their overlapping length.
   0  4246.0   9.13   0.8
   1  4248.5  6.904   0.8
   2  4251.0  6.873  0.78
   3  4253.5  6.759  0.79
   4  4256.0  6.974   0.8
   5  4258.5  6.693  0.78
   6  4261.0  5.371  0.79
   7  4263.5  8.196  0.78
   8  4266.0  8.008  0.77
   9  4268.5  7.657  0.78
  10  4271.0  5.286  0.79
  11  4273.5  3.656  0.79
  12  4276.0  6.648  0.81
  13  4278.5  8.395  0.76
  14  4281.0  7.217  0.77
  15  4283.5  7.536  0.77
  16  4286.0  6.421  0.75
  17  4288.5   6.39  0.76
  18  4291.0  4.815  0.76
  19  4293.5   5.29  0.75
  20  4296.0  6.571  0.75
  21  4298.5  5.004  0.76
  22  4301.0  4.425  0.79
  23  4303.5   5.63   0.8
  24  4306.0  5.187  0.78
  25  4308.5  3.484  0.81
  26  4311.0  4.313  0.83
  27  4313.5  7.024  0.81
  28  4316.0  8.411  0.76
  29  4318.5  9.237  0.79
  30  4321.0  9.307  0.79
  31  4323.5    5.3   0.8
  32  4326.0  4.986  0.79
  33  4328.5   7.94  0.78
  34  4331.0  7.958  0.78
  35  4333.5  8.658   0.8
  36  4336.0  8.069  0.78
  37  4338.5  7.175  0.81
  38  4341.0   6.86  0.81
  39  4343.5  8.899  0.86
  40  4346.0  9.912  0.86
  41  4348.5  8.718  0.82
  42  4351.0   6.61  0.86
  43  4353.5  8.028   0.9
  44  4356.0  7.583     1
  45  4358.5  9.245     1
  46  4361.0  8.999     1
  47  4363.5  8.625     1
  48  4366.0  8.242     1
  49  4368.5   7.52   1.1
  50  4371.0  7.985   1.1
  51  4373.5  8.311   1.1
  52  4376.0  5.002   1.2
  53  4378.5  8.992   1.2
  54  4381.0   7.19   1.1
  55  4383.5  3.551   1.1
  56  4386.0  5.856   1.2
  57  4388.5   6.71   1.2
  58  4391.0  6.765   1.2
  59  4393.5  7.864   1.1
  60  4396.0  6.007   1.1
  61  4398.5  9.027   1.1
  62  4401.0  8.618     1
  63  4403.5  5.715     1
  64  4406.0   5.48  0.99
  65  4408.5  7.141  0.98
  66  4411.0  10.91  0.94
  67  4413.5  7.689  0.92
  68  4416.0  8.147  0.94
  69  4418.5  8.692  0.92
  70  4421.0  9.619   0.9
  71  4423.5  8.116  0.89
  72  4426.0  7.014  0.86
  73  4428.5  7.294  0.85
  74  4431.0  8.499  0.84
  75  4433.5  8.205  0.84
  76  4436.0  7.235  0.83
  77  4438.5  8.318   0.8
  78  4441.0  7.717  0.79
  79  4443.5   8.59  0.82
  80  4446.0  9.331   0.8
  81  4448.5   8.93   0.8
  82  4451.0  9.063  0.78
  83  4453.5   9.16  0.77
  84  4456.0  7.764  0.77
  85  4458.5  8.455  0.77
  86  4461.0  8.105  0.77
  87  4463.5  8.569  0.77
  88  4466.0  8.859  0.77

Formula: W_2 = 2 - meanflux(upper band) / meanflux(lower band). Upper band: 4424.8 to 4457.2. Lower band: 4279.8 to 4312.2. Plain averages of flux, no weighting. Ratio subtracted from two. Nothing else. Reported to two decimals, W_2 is 0.52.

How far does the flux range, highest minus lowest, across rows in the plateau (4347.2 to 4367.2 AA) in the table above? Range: 2.6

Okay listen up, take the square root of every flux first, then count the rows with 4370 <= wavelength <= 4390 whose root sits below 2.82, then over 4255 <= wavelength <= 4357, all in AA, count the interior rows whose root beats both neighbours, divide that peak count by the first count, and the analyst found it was 1.8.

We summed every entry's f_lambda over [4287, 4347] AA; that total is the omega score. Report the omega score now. 161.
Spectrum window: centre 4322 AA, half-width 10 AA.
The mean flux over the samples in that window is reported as 7.5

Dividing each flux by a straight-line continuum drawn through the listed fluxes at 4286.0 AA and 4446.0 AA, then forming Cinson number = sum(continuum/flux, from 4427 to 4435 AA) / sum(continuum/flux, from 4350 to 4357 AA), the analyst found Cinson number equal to 1.09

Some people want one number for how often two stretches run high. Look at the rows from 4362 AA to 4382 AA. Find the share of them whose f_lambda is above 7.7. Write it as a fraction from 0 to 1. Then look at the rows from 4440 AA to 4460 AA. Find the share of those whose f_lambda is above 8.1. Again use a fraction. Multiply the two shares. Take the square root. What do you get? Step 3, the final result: 0.68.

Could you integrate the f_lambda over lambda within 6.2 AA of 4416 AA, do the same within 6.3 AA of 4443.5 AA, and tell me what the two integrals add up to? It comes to 220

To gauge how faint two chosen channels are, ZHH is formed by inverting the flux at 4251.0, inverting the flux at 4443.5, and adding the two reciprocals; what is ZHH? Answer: 0.26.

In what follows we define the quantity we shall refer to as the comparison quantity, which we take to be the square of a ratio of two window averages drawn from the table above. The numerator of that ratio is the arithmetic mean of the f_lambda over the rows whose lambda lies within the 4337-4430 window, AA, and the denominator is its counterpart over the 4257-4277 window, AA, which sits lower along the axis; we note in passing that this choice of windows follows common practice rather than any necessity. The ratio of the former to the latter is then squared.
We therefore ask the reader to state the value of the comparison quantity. 1.42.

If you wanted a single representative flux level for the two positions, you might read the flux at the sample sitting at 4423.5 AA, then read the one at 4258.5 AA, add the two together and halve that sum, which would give 7.4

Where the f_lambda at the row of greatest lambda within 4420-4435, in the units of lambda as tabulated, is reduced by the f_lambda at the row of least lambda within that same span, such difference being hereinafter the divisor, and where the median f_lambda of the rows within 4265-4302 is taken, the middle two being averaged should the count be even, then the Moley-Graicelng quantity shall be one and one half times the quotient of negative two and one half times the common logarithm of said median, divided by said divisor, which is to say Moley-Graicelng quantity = 2.1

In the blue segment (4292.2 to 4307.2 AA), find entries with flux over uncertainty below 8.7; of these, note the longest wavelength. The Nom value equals 4306.0 AA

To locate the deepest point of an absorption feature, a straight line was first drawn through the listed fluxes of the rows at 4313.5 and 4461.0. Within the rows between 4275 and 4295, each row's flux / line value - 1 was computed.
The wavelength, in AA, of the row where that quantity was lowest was 4291.0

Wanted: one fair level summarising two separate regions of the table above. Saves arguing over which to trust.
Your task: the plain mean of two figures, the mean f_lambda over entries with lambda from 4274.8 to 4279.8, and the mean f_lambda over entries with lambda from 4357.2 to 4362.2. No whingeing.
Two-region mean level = 8.3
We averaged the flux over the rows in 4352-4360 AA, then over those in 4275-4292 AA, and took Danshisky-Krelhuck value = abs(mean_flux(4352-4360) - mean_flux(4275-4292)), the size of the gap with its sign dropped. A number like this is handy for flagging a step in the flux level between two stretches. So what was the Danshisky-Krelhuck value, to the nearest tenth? 1.5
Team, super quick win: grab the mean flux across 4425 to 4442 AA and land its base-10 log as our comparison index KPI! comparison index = 0.890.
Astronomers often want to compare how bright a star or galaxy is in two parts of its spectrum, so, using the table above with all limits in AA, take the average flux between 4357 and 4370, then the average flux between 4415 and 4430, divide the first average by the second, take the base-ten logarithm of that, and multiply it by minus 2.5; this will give 0.0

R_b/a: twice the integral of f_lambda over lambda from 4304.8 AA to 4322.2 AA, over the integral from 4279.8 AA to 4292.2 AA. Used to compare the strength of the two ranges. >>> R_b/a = 2.9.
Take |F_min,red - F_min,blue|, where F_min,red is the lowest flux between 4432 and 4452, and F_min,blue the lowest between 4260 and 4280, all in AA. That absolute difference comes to 3.6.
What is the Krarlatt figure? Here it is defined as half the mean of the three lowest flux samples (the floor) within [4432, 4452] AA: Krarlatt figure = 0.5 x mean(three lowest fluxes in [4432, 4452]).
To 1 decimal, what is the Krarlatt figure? 3.9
